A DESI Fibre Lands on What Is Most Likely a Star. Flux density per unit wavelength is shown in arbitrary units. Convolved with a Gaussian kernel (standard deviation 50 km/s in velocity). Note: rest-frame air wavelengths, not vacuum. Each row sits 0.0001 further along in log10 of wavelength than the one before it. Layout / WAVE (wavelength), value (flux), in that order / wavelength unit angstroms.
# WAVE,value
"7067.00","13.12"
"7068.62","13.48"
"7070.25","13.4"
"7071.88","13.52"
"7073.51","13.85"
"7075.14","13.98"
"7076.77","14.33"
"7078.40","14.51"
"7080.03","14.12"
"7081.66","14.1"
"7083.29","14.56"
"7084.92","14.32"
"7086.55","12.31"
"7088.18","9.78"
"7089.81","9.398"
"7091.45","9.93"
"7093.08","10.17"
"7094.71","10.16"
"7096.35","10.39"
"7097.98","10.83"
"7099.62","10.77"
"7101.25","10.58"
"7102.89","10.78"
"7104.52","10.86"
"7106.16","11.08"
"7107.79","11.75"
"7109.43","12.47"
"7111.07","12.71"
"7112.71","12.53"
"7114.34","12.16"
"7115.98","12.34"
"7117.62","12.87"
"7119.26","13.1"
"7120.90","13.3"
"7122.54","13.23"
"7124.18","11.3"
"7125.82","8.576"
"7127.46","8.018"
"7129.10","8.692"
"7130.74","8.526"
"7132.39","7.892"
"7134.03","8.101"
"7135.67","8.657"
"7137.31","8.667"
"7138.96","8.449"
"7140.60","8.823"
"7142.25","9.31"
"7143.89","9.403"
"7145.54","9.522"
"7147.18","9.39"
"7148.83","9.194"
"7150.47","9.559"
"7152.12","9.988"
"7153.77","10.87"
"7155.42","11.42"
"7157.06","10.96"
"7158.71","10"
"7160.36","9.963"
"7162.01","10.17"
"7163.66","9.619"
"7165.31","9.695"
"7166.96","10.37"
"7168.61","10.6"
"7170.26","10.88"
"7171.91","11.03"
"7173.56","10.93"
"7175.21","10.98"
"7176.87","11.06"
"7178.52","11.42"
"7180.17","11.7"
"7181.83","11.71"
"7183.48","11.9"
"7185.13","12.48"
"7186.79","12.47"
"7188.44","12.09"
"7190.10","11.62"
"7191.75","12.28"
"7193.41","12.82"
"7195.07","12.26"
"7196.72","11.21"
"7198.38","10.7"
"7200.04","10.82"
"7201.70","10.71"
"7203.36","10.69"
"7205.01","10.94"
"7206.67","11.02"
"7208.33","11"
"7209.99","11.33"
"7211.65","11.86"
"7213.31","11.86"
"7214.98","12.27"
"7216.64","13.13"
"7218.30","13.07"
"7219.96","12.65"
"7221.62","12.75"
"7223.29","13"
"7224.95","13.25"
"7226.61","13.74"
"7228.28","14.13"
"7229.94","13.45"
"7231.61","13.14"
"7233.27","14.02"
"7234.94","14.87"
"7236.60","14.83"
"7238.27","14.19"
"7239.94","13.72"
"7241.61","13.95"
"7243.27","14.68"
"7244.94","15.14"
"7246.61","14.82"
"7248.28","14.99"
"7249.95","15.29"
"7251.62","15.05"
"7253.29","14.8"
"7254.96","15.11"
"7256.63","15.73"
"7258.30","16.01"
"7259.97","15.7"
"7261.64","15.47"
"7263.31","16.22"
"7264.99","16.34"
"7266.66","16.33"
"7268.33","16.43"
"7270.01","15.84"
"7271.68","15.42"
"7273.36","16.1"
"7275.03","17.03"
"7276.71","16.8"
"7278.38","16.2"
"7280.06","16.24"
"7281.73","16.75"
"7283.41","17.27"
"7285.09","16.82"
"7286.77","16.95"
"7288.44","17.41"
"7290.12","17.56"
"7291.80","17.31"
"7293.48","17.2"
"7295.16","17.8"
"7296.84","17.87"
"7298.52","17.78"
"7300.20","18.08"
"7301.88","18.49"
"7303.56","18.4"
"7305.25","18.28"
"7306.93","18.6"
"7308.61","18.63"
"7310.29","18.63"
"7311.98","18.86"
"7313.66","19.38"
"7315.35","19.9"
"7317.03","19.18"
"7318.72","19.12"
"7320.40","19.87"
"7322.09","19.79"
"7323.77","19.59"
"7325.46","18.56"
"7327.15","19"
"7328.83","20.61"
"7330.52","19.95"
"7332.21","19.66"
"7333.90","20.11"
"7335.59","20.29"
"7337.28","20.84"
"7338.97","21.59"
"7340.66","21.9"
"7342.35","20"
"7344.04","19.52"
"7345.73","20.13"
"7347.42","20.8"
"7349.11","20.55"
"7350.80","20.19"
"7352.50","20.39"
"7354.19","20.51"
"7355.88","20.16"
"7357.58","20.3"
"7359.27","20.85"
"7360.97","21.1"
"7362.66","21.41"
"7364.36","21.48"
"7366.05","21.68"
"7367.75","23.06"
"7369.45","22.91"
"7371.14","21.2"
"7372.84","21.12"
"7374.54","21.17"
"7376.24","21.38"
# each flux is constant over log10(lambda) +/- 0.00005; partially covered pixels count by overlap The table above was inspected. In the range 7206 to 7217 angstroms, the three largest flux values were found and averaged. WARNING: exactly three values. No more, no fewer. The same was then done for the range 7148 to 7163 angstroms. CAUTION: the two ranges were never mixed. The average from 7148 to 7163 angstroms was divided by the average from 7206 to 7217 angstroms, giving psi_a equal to 0.89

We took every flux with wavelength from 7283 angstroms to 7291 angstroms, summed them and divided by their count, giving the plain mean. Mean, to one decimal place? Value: 17.2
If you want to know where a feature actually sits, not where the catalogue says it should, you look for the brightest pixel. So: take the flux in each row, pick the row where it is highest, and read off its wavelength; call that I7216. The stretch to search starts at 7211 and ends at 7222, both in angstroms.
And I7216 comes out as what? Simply 7216.64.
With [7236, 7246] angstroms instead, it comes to 7244.94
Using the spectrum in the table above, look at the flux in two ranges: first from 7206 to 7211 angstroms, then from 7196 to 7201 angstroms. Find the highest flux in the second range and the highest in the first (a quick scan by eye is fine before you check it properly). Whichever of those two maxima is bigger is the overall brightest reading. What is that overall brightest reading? 11.3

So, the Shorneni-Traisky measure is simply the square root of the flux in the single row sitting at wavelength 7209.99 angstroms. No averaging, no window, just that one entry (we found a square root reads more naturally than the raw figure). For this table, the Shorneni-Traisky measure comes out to 3.4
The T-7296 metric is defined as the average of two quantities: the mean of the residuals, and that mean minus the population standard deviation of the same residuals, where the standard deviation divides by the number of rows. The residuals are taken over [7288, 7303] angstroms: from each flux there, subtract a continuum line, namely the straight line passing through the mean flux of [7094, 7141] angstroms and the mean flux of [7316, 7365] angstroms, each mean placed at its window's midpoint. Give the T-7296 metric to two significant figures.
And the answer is -0.69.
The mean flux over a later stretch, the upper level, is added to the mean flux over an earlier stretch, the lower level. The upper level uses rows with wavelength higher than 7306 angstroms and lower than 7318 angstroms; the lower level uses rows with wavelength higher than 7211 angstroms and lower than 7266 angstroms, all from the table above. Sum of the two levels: 33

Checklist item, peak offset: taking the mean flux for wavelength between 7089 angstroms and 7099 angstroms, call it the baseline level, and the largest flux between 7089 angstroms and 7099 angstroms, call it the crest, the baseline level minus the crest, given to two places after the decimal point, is -0.68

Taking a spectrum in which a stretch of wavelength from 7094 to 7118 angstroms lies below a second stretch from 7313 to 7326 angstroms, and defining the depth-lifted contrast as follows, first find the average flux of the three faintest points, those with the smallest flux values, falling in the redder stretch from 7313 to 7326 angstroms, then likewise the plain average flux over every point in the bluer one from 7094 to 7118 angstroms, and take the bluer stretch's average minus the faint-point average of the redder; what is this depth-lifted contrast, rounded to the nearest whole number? -7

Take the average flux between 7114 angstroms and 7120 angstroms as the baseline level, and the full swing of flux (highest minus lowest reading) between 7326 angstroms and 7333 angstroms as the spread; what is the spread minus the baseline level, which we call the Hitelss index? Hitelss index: -11.0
